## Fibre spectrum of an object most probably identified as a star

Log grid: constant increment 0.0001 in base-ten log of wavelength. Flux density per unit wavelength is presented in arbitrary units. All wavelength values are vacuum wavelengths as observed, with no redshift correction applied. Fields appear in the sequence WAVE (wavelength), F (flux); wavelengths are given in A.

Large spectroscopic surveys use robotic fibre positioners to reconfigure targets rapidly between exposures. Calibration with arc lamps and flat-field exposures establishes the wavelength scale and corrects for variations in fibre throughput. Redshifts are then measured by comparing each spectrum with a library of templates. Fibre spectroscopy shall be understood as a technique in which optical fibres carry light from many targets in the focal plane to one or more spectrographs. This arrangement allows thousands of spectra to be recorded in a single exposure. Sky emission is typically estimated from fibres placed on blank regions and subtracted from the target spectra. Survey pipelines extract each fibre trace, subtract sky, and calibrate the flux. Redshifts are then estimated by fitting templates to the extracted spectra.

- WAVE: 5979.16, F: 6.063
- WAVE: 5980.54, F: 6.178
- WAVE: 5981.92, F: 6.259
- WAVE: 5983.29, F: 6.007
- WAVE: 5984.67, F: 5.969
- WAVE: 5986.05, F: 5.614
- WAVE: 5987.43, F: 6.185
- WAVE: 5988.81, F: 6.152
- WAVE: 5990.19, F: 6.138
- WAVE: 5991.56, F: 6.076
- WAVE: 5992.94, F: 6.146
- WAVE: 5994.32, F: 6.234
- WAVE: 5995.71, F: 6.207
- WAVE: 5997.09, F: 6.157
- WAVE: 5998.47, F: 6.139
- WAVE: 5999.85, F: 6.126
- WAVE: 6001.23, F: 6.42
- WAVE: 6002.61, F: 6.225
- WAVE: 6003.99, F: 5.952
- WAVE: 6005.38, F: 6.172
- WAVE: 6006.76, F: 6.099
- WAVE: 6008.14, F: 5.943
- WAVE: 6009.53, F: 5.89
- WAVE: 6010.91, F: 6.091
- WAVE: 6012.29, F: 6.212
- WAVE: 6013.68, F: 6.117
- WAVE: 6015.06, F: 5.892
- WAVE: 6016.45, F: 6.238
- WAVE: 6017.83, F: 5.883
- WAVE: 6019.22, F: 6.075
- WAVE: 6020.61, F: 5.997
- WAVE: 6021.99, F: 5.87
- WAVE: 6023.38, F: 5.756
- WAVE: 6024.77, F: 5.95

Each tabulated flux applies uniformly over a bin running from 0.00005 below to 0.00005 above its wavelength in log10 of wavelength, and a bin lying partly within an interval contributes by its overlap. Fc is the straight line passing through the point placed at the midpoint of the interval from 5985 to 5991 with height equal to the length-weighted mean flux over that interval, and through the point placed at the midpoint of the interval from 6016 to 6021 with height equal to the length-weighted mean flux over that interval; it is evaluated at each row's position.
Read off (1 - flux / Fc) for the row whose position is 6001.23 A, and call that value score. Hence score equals -0.06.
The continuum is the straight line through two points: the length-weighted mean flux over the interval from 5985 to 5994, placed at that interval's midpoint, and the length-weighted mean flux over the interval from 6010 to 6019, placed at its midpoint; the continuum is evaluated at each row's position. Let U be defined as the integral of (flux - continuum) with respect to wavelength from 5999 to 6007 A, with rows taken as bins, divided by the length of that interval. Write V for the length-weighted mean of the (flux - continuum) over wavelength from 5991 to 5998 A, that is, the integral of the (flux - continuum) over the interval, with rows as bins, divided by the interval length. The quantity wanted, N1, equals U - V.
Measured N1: 0.00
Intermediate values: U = 0.10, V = 0.10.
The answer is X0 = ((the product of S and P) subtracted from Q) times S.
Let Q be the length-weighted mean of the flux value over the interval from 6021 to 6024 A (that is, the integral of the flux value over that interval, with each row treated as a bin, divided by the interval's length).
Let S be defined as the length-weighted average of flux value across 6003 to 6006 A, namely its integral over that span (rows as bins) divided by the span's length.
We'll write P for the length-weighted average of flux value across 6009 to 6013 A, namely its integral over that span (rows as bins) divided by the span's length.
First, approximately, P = 6.076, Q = 5.84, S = 6.07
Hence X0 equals -188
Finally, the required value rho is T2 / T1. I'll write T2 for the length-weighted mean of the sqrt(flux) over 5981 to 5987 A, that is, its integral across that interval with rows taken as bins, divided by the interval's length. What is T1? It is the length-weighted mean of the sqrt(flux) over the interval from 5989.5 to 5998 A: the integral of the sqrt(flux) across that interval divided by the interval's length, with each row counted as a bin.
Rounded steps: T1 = 2.48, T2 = 2.445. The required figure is 0.98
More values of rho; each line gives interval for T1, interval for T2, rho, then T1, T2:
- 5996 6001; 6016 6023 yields 0.98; 2.49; 2.448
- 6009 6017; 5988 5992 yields 1.01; 2.47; 2.480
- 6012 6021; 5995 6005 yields 1.01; 2.46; 2.483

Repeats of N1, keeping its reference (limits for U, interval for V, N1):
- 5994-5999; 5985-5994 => 0.12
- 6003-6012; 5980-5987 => 0.02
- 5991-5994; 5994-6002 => -0.08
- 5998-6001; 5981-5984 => 0.03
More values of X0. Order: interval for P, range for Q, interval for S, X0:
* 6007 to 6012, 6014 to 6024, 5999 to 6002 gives -199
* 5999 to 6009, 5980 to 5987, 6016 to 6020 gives -188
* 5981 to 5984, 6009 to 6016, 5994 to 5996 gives -198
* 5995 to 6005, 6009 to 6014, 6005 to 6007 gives -196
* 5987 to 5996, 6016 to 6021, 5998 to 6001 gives -198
